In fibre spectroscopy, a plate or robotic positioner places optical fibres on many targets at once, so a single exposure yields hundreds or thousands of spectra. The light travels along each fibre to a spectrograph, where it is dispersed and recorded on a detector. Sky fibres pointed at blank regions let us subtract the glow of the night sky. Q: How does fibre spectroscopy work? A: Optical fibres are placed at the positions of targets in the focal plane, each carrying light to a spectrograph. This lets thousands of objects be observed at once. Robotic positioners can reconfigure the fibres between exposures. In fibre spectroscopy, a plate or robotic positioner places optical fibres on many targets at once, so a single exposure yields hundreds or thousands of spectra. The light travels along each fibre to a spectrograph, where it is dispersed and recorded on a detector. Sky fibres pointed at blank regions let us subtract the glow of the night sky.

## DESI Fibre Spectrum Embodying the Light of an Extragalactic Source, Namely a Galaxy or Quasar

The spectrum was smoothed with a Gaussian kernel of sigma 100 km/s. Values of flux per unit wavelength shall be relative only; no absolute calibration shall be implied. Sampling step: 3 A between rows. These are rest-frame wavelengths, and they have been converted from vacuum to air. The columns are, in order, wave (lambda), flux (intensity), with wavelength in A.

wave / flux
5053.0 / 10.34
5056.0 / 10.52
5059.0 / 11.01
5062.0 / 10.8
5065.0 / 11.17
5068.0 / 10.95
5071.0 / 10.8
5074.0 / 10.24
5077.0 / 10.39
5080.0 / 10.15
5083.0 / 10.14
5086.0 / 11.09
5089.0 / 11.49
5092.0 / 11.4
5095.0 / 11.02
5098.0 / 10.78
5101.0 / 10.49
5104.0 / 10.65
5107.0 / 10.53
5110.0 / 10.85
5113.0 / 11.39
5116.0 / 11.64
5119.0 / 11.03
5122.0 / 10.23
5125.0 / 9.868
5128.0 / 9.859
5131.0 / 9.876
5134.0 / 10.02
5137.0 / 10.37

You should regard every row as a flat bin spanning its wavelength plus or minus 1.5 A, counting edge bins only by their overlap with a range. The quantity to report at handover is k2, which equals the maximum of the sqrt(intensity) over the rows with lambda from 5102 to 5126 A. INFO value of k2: 3.41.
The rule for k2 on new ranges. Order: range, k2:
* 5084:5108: 3.39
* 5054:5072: 3.34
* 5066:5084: 3.31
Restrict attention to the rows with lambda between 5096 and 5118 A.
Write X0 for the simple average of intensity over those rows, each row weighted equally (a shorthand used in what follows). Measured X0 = 10.9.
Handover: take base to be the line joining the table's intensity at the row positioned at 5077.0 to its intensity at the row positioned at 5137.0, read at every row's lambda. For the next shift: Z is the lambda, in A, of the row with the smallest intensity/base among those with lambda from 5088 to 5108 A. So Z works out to 5101.0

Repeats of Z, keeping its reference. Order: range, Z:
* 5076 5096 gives 5083.0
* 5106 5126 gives 5125.0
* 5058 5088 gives 5083.0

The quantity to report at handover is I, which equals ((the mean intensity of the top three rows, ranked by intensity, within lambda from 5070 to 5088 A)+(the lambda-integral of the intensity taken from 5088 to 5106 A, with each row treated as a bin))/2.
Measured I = 104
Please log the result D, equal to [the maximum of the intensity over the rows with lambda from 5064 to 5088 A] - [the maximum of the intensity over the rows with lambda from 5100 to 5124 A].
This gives -0.5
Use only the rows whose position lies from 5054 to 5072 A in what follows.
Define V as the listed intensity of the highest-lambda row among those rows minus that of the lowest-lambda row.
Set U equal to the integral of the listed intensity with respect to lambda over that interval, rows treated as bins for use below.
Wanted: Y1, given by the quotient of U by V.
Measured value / 698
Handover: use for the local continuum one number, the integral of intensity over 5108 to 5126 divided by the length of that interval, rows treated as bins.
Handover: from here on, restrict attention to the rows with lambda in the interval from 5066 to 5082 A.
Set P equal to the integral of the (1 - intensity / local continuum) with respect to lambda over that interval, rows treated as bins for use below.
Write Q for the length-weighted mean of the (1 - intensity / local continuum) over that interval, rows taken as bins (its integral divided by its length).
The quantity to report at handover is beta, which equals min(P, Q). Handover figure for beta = 0.03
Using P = 0.5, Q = 0.031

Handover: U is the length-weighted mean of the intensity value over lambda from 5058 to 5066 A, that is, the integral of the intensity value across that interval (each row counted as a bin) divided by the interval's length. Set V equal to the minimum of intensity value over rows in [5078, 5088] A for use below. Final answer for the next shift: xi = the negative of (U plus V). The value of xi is -21.1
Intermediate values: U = 11.0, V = 10.14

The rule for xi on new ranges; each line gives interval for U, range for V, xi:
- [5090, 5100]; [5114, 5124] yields -21.3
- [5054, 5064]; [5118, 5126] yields -20.6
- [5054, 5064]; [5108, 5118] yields -21.6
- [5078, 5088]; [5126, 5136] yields -20.4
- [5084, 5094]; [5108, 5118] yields -22.1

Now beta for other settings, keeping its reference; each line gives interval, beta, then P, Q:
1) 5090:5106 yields -0.04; 0.0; -0.002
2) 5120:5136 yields 0.08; 1.2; 0.077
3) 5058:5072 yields -0.12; -0.1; -0.009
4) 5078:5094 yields 0.00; 0.0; 0.001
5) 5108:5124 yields -0.18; -0.2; -0.011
